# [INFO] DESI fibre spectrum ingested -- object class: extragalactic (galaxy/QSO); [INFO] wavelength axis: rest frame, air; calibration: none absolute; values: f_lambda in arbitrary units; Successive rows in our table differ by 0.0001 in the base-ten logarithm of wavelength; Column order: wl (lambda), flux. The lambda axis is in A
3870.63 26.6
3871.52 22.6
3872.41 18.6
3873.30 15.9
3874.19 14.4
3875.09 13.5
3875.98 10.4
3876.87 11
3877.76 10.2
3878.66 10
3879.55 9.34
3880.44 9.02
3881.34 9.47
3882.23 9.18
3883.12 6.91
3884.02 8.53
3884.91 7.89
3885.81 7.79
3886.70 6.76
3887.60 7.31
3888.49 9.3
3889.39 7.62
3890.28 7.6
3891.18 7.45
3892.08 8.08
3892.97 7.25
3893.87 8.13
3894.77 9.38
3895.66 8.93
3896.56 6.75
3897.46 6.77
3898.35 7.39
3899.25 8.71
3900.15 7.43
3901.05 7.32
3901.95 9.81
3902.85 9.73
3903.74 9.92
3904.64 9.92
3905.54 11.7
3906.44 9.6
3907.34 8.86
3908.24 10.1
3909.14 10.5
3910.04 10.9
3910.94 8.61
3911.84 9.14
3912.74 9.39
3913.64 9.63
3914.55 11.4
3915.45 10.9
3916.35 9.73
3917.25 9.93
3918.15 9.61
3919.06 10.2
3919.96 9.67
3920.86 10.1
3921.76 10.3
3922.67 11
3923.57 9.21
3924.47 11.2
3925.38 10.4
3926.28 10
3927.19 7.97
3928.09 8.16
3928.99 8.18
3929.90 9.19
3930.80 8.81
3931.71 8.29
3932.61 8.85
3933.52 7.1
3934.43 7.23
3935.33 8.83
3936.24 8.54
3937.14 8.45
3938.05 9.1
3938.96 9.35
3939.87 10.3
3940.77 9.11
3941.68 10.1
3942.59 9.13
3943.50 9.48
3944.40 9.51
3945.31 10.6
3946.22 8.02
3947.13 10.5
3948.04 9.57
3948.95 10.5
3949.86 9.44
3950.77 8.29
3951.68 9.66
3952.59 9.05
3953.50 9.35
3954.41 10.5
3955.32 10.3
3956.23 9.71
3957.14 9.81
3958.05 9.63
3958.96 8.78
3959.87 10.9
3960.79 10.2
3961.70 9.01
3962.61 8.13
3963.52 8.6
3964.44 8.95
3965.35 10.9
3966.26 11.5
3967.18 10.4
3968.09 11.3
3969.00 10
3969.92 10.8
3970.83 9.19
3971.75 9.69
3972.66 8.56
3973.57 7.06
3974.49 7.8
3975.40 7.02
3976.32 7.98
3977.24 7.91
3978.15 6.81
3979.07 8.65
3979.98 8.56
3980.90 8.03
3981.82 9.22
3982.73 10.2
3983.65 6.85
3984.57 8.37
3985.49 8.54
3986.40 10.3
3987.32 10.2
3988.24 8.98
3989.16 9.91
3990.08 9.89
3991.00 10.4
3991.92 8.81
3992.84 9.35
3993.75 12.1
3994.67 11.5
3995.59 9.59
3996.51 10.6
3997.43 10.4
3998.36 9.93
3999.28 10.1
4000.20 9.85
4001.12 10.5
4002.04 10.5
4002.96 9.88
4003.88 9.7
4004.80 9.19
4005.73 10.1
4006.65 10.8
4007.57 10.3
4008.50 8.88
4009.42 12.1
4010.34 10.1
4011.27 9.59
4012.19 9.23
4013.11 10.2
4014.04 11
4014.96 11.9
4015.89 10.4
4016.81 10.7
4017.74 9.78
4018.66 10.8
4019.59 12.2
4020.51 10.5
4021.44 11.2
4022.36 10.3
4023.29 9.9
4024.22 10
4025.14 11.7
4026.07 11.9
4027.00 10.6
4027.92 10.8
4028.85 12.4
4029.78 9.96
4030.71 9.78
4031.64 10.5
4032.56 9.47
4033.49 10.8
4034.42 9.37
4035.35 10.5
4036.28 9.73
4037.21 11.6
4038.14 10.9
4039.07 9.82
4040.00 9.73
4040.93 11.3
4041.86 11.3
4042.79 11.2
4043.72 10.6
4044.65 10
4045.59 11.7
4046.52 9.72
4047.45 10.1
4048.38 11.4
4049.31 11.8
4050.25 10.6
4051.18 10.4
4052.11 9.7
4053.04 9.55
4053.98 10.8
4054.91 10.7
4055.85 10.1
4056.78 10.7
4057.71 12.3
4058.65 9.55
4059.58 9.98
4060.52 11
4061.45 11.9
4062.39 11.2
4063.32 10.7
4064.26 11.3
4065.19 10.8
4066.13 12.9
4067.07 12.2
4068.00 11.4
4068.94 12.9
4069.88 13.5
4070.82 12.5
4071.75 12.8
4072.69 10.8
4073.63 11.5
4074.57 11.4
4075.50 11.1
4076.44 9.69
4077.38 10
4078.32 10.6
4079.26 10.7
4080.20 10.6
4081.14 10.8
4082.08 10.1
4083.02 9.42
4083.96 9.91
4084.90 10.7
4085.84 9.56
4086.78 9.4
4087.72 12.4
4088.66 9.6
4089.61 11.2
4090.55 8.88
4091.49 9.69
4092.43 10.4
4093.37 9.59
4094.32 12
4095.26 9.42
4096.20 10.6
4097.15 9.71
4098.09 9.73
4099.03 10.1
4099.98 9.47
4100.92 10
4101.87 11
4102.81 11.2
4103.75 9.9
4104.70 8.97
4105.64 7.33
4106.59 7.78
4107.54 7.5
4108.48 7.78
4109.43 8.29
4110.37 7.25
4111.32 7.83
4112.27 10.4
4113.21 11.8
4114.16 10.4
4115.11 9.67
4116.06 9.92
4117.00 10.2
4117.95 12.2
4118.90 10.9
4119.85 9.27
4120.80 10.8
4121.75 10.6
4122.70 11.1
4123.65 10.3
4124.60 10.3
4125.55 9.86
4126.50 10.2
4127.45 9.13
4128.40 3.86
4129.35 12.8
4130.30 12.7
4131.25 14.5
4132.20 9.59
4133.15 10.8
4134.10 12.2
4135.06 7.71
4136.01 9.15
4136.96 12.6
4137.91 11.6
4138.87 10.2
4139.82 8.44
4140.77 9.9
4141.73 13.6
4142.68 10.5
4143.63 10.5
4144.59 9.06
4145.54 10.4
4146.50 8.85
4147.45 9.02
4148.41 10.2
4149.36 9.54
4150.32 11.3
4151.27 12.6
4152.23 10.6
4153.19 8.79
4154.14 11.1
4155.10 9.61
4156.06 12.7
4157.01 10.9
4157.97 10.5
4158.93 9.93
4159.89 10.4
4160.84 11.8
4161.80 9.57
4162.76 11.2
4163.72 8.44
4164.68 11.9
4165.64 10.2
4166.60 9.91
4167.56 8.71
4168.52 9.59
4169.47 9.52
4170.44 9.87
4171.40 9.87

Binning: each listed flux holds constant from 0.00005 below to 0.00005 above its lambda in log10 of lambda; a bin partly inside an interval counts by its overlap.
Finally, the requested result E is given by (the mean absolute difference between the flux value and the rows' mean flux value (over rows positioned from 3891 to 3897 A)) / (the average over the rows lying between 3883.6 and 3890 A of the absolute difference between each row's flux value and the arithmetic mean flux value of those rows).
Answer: 1.2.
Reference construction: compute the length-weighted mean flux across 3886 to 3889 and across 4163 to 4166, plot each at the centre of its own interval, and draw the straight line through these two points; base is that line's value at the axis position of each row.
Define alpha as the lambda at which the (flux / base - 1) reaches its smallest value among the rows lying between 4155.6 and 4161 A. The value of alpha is 4158.93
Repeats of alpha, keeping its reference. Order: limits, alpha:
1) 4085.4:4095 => 4090.55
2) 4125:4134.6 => 4128.40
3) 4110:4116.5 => 4110.37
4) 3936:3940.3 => 3937.14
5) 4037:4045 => 4040.00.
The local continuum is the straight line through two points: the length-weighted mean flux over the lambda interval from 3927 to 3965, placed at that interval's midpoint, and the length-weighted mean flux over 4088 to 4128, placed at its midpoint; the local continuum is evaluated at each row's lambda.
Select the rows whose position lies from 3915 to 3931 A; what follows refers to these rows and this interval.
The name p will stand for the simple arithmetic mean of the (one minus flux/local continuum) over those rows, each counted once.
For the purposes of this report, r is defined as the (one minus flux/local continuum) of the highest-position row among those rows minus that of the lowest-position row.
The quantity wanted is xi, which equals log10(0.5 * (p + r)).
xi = -1.1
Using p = -0.066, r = 0.24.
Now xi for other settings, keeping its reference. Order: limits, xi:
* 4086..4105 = -2.3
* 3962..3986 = -2.4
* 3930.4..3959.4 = -2.4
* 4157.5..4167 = -1.9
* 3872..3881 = -0.5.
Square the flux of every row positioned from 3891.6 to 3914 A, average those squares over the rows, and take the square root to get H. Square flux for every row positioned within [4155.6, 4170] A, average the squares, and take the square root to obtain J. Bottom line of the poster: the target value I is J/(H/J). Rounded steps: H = 9.0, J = 10.4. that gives 12.0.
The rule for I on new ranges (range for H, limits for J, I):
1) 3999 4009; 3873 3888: 10.4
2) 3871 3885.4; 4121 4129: 7.5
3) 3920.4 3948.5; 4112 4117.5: 11.7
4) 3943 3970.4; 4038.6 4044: 11.6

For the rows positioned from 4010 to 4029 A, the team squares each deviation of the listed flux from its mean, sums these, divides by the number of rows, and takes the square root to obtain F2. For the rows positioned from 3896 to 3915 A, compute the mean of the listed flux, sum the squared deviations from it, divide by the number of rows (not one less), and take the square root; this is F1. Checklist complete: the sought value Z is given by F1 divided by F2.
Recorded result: 1.6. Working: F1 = 1.4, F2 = 0.86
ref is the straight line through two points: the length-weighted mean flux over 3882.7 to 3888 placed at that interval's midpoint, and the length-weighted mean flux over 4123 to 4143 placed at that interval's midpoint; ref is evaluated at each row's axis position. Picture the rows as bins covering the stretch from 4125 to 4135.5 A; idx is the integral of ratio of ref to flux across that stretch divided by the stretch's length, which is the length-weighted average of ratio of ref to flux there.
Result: 1.140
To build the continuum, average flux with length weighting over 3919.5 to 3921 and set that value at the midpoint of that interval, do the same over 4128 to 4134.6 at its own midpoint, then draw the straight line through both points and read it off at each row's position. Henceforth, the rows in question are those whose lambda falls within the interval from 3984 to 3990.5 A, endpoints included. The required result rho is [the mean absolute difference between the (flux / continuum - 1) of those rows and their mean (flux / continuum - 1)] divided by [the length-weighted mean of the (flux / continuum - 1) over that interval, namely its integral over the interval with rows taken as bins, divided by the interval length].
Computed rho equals -0.86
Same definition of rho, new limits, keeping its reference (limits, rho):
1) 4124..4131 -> -1.95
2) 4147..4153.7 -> -1.30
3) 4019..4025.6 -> 1.82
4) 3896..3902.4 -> -0.43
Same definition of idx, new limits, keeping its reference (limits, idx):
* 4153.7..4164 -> 1.029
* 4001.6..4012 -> 0.896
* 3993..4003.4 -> 0.856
